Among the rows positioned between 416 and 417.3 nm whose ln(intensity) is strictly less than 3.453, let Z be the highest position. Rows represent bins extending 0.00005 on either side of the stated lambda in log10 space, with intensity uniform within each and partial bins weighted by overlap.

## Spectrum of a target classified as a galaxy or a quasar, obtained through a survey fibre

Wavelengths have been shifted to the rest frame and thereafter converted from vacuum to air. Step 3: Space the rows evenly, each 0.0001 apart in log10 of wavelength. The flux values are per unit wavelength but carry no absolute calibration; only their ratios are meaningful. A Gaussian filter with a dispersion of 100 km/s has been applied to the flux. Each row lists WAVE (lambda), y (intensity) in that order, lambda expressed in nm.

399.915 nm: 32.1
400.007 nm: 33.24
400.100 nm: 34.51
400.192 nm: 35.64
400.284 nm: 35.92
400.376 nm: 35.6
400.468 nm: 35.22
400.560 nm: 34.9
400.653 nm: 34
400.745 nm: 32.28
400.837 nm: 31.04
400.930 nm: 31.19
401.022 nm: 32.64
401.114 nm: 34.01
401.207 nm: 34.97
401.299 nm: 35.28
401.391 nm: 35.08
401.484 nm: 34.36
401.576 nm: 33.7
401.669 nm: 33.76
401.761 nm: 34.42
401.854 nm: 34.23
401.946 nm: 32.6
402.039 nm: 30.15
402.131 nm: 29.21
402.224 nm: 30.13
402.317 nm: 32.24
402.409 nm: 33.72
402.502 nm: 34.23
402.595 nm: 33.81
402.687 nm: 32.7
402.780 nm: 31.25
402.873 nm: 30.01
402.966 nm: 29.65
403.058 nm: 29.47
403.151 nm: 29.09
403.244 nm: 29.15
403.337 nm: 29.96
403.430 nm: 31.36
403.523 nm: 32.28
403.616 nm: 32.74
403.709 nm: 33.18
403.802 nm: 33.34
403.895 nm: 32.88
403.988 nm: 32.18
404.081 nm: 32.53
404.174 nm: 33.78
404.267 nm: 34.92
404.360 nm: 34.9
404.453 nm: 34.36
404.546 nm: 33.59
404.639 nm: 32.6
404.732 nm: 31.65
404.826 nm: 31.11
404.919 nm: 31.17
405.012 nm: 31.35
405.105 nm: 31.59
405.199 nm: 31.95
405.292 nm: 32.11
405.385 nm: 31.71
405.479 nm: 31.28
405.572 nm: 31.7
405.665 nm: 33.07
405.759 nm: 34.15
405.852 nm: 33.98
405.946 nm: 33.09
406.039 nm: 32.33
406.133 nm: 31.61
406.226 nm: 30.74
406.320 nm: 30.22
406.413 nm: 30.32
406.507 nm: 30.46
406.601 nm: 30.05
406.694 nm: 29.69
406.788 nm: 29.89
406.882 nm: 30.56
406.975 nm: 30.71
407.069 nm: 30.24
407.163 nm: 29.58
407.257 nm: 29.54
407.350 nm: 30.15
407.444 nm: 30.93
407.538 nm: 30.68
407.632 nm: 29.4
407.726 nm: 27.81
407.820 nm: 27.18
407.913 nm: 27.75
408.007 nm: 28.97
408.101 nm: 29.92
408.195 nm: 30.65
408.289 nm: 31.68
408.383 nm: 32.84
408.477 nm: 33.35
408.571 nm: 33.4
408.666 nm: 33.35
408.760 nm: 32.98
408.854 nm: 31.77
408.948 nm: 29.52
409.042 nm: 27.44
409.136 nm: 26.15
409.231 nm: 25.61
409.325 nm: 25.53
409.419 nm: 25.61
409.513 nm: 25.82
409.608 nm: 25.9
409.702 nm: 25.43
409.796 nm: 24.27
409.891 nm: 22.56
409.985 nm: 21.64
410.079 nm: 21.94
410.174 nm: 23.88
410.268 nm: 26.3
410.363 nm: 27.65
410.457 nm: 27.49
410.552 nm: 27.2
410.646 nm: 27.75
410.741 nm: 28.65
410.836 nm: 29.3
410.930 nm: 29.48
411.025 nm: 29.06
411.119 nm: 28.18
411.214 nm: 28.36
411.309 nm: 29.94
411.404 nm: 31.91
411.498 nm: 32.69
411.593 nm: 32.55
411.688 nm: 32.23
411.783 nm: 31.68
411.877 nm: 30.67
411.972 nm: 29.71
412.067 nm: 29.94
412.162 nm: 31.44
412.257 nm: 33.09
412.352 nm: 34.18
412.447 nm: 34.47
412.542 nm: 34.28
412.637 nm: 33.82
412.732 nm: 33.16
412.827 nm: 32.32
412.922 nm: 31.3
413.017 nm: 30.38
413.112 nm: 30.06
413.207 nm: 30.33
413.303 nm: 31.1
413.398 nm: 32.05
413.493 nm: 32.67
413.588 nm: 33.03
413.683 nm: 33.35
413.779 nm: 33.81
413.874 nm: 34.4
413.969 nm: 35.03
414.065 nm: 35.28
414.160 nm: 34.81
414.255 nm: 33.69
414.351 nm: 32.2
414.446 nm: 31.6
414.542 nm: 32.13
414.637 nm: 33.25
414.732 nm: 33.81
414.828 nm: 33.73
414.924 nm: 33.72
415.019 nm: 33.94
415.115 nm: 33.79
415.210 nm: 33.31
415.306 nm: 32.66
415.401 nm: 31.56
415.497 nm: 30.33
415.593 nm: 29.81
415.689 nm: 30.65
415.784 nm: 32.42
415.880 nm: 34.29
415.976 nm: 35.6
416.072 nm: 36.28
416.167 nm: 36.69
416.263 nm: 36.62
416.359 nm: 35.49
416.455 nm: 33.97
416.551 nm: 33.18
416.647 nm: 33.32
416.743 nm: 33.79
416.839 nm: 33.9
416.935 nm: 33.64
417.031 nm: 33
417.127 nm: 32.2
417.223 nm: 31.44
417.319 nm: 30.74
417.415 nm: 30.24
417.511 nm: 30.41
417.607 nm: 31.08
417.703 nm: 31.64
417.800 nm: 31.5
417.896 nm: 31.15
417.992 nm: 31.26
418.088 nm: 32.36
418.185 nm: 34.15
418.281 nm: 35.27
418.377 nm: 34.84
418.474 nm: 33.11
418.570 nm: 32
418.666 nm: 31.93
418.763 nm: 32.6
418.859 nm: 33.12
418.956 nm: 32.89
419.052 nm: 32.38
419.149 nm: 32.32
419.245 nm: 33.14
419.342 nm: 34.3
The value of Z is 417.223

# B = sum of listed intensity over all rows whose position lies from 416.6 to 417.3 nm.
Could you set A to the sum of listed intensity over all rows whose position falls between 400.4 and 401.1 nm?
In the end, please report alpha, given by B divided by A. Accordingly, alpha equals 1.00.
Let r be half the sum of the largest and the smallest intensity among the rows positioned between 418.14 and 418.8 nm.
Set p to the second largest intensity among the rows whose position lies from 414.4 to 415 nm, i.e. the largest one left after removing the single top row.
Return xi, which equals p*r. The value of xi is 1133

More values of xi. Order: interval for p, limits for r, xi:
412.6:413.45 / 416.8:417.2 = 1096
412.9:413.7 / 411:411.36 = 960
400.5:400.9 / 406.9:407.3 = 1024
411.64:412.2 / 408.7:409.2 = 937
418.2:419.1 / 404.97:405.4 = 1105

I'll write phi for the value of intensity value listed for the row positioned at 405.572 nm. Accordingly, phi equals 31.7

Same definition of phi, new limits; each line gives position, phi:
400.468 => 35.22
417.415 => 30.24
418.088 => 32.36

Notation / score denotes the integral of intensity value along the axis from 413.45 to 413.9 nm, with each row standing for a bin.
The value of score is 15.0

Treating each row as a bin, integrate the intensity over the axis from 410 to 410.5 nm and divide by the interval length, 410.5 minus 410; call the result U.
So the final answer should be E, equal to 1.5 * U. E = 38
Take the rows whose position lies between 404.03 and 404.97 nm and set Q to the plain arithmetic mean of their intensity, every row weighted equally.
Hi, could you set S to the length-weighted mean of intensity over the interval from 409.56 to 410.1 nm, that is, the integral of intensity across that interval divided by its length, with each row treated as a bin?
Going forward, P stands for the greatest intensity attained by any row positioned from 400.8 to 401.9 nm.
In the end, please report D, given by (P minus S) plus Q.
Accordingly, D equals 45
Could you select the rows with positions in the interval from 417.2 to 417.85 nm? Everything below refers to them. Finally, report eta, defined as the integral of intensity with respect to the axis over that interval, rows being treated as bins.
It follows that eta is 20.1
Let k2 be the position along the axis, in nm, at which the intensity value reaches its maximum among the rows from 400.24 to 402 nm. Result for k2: 400.284 nm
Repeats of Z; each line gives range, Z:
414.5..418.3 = 417.992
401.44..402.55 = 402.224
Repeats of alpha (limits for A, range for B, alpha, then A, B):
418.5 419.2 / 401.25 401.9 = 1.06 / 227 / 241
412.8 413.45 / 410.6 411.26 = 0.92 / 218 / 201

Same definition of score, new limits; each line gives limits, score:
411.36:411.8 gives 14.2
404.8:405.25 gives 14.2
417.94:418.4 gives 15.4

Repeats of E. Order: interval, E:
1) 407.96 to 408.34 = 45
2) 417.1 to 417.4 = 47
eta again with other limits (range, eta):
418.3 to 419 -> 23.1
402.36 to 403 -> 20.6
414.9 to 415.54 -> 21.0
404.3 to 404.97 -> 22.0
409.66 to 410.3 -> 15.1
